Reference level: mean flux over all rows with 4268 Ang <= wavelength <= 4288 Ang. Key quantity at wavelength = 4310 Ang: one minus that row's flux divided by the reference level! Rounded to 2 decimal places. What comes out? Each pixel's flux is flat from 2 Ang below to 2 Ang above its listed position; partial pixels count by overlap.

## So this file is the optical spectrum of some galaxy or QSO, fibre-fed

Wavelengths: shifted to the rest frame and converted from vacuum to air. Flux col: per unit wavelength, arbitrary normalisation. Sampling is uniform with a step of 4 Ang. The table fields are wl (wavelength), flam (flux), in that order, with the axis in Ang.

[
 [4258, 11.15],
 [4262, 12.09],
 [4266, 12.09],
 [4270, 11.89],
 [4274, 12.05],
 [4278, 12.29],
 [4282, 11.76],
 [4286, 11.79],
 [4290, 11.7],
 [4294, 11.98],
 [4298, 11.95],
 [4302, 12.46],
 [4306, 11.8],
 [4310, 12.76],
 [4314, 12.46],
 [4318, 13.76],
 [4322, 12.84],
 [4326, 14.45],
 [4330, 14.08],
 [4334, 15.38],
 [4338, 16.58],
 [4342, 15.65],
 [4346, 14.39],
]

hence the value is -0.07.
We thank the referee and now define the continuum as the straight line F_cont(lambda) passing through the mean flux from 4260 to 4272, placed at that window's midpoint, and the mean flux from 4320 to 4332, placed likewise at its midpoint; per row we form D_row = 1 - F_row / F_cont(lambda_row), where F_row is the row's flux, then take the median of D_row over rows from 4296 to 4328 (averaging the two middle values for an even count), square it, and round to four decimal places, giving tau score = 0.0029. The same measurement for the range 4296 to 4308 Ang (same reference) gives 0.0061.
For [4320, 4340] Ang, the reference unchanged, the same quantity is 0.0023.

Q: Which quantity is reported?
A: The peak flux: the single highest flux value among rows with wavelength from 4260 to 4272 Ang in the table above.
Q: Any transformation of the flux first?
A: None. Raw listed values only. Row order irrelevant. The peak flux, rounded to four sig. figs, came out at 12.09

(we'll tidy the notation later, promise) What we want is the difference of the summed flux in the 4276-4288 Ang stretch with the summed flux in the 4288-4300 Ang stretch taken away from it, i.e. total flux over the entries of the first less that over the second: 0.2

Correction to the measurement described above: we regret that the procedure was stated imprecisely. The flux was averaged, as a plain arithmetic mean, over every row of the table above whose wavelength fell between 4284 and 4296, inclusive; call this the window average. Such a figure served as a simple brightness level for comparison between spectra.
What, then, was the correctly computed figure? 11.8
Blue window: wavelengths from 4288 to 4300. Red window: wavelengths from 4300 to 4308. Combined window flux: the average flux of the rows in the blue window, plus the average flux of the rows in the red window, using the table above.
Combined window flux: 24.0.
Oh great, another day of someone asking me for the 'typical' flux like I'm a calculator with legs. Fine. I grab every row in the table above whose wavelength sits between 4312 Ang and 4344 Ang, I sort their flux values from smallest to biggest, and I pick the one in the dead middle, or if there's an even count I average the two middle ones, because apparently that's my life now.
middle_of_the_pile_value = 14.3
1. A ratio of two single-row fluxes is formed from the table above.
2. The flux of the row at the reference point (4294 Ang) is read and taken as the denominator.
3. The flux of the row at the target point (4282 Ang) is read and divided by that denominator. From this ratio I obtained 0.98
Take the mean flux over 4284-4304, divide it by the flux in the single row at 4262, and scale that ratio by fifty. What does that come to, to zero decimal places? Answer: 50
